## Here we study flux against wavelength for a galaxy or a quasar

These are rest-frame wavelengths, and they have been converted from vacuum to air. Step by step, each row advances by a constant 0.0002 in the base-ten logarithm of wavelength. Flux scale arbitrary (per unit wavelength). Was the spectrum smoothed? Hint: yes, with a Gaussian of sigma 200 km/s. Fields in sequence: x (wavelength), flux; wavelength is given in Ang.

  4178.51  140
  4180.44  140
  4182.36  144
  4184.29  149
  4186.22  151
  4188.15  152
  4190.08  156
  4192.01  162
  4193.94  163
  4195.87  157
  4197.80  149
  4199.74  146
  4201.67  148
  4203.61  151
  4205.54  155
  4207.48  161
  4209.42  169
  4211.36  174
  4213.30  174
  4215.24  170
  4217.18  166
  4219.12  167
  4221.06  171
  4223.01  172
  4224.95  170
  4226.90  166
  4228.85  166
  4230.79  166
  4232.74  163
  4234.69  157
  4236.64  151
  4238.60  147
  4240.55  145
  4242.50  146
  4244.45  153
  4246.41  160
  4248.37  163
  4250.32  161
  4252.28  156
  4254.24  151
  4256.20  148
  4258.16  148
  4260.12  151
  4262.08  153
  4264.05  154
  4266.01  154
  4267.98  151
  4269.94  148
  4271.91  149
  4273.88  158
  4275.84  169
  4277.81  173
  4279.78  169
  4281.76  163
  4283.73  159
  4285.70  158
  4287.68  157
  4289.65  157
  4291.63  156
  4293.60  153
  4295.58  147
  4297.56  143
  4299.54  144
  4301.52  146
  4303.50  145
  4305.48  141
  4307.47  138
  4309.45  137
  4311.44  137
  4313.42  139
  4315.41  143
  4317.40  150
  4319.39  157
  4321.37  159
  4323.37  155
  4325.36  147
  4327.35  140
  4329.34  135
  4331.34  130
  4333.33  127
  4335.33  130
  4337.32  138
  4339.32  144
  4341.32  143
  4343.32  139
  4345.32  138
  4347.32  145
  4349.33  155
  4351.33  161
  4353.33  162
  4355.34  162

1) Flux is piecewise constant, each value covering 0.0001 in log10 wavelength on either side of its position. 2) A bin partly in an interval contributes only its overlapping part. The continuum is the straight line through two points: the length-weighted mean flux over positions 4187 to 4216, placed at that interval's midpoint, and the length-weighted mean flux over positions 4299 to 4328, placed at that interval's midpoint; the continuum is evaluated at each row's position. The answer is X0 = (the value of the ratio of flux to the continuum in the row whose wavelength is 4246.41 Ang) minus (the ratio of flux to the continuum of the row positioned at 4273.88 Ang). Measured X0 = -0.01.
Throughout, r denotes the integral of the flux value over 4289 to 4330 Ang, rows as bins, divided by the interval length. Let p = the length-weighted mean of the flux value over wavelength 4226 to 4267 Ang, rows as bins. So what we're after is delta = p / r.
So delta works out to 1.06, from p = 155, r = 146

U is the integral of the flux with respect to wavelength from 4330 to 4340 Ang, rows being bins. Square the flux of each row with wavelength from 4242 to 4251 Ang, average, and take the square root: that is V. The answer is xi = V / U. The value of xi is 0.117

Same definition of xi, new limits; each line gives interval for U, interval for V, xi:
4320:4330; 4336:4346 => 0.095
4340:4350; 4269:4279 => 0.111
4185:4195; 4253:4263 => 0.096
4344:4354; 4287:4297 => 0.102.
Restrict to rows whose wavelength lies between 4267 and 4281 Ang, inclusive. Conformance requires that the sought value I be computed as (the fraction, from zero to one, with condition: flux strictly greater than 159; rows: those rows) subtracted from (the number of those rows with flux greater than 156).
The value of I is 3.6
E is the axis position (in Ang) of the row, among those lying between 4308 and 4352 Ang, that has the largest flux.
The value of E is 4351.33 Ang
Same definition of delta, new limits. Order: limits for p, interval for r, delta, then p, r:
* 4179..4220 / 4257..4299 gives 1.01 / 157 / 156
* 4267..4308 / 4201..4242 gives 0.95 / 154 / 162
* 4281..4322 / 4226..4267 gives 0.96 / 149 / 155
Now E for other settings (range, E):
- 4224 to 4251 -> 4224.95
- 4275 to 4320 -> 4277.81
